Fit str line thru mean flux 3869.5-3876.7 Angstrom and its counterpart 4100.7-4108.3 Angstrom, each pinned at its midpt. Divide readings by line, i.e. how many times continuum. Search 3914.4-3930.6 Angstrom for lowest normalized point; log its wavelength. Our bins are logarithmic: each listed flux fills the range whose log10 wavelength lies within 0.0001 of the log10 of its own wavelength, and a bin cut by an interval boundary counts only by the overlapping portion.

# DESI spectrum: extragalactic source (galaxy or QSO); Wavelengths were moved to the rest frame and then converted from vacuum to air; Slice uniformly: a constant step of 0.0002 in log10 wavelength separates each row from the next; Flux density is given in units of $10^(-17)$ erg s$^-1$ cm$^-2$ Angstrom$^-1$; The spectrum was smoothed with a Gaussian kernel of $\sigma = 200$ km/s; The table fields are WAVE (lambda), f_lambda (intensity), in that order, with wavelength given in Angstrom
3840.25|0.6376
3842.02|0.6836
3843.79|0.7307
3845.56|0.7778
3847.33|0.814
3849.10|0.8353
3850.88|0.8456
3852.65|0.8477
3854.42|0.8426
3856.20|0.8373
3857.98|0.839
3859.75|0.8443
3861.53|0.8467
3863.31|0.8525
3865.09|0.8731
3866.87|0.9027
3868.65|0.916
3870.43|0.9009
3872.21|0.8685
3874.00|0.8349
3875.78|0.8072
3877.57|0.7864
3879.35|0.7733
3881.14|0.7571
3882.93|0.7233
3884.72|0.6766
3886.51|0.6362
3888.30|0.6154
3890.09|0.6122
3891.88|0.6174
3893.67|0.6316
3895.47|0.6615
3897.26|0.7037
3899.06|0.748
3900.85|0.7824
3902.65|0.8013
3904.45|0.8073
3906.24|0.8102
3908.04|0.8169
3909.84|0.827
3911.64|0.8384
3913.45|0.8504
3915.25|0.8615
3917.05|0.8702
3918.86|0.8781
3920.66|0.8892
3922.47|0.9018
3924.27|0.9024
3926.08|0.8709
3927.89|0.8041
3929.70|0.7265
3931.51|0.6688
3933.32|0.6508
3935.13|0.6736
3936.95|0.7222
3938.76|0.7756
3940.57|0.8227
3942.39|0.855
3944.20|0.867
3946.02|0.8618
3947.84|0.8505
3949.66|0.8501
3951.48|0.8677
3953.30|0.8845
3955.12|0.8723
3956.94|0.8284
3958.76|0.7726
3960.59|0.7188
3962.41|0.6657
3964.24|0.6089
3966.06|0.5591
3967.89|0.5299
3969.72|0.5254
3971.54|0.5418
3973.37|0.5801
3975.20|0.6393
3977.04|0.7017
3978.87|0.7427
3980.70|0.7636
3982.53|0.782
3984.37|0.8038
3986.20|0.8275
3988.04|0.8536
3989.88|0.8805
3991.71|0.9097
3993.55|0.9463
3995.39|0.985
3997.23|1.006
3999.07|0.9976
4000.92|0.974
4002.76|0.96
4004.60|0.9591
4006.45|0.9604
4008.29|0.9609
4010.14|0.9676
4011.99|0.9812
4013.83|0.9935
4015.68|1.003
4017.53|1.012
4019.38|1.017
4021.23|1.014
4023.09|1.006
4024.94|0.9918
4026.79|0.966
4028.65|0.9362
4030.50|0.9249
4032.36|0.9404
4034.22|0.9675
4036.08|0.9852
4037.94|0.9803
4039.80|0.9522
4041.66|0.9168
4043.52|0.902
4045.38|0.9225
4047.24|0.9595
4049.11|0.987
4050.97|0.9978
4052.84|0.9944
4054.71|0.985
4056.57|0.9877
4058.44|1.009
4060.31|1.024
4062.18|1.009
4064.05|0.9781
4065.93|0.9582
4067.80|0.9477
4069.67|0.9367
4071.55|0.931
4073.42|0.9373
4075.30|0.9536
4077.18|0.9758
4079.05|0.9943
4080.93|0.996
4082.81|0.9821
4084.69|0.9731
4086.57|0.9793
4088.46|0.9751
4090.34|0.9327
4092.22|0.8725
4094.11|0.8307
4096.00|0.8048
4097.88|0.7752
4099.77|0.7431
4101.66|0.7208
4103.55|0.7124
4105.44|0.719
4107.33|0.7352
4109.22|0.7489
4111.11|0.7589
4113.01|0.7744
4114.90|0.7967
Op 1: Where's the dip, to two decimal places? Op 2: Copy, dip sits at 3929.70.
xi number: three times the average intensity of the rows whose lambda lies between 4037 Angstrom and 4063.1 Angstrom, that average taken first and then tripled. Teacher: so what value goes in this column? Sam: 2.9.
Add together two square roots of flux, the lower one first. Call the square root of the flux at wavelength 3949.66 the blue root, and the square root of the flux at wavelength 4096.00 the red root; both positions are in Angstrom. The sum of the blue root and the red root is 1.82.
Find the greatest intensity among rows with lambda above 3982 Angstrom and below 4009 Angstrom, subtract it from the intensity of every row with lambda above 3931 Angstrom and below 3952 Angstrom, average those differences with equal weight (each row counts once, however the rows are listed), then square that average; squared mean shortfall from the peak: 0.047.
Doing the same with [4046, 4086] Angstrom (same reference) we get 0.001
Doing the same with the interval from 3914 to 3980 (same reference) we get 0.061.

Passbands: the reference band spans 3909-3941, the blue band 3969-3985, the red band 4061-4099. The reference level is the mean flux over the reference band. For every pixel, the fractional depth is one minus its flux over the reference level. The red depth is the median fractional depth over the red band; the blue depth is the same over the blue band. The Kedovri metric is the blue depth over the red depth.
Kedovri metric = -0.71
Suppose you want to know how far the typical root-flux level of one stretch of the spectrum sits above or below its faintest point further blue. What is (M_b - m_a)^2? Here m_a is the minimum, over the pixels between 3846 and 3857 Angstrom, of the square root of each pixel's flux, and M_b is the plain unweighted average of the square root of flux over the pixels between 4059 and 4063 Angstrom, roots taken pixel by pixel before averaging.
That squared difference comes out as 0.0112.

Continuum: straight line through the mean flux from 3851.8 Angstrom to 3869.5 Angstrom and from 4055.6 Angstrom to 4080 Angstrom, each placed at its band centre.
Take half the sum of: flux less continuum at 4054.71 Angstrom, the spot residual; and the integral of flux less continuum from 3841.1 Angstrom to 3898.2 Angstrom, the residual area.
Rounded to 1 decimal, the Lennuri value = -2.5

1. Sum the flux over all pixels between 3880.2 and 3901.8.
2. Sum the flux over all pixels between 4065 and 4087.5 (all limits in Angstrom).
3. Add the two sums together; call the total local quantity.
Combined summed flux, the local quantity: 19.7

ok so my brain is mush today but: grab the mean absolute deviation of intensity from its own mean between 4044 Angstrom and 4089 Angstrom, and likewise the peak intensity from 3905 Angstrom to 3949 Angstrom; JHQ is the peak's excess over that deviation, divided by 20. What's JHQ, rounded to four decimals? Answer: 0.0441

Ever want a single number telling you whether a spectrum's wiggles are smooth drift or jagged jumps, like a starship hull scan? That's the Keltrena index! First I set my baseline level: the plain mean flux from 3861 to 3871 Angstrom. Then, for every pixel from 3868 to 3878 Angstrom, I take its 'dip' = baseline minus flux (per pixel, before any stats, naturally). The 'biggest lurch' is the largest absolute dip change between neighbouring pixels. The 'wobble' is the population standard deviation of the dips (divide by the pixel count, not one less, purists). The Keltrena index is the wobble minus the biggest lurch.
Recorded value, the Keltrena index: 0.014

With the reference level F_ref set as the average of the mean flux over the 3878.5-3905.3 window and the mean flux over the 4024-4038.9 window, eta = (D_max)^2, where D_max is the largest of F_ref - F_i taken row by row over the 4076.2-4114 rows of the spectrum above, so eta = 0.014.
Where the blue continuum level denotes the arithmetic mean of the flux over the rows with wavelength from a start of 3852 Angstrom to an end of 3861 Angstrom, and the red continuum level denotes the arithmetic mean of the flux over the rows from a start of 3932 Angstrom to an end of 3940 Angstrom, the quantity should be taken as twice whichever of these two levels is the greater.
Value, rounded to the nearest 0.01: 1.68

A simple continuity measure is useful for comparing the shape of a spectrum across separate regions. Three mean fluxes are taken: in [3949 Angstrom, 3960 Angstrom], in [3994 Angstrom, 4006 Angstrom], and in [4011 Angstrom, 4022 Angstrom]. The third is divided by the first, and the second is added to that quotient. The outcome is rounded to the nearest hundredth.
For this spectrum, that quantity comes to 2.17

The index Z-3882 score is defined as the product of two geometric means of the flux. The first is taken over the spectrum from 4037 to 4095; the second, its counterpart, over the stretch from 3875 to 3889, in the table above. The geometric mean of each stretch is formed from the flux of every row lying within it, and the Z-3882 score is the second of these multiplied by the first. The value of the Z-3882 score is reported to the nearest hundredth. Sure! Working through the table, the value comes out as 0.69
